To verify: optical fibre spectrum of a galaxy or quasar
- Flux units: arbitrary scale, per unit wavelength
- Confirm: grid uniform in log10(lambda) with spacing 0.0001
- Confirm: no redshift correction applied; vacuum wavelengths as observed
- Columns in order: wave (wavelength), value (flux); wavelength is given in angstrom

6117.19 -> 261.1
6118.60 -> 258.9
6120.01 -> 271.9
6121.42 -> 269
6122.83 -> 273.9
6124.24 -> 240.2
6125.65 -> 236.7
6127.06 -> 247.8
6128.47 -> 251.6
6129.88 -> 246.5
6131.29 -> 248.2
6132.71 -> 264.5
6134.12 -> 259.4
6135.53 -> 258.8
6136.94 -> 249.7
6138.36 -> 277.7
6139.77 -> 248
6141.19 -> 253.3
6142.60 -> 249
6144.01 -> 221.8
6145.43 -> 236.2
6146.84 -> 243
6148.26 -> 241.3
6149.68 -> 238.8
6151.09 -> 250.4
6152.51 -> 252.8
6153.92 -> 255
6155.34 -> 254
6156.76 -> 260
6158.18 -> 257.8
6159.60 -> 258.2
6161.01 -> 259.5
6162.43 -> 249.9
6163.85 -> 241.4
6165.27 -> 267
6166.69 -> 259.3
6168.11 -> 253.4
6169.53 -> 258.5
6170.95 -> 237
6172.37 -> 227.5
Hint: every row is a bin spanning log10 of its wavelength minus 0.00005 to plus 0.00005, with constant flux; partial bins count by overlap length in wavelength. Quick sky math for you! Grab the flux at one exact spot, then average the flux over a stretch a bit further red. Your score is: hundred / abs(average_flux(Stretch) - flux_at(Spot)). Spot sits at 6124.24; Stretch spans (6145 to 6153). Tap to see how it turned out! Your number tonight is 28.2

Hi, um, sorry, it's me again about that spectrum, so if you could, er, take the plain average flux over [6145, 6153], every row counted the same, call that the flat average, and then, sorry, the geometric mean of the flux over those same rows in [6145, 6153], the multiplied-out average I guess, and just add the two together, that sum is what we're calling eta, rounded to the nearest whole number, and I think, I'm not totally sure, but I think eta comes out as 487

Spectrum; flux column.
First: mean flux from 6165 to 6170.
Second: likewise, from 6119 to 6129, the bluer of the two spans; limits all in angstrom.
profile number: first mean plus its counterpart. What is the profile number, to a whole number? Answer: 515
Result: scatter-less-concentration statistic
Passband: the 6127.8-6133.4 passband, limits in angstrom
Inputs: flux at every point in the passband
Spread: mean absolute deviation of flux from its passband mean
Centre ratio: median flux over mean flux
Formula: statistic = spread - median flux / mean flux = 4.9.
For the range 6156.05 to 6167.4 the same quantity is 4.5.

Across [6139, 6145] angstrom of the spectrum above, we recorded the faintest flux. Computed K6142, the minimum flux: 221.8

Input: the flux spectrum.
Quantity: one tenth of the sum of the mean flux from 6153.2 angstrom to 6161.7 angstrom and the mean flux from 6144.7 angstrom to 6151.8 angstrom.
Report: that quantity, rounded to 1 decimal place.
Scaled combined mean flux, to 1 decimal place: 49.9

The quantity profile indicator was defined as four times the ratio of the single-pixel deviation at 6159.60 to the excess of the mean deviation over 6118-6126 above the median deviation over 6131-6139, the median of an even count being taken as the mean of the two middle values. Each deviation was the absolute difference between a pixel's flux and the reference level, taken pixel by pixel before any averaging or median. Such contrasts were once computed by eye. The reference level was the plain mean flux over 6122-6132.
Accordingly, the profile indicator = 5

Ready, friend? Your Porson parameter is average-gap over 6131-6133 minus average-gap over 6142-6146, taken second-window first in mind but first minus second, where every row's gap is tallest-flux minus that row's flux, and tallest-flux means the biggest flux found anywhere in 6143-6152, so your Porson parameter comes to -21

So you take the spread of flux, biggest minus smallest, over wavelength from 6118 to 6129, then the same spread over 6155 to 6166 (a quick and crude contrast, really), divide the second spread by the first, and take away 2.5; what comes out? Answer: -1.81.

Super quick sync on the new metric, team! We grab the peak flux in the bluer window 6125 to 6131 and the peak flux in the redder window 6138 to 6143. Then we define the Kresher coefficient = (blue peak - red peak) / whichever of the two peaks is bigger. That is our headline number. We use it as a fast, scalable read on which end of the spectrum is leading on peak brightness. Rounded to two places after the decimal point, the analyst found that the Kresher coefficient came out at -0.09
